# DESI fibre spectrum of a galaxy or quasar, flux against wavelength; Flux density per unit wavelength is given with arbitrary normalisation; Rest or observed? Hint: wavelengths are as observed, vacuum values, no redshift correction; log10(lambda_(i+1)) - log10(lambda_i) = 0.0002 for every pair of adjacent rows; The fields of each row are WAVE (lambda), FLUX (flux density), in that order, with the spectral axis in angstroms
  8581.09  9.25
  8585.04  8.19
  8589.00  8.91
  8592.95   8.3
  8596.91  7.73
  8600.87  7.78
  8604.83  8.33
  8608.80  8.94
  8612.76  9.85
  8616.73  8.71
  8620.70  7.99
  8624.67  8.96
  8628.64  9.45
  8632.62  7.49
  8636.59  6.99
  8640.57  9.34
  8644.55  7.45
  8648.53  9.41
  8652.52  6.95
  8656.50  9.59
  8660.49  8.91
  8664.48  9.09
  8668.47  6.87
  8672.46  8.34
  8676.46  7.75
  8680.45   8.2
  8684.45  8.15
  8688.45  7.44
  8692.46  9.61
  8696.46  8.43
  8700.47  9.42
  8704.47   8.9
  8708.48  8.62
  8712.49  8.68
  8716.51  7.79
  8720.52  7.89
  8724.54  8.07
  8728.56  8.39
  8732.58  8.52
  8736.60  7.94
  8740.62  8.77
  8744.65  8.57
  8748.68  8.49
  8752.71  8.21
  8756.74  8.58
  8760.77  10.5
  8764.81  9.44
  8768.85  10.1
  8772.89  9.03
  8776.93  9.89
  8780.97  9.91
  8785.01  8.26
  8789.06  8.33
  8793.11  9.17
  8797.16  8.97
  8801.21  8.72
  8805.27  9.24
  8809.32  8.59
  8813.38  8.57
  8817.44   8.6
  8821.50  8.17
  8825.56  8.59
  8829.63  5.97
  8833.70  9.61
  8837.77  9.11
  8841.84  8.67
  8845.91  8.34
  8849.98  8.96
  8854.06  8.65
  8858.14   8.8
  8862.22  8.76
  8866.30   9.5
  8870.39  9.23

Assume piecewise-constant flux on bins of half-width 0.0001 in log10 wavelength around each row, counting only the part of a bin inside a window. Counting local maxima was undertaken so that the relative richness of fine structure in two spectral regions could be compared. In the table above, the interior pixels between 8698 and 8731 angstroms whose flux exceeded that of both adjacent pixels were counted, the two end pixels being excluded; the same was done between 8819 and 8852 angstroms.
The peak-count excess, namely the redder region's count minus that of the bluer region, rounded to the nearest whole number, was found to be 1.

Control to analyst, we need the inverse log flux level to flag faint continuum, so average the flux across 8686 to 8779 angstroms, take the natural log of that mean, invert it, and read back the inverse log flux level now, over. 0.461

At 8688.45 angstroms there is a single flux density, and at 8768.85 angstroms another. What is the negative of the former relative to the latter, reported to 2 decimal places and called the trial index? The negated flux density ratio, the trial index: -0.74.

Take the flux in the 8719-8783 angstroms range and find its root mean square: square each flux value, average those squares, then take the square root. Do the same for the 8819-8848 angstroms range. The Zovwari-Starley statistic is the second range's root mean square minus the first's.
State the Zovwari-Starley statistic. -0.51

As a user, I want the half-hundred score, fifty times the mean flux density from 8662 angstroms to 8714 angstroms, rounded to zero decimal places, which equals 421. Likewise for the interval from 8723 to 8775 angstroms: 441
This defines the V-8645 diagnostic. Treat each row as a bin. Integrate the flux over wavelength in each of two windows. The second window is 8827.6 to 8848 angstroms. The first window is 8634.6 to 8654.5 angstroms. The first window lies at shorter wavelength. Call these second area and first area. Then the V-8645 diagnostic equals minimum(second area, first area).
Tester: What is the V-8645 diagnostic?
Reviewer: 160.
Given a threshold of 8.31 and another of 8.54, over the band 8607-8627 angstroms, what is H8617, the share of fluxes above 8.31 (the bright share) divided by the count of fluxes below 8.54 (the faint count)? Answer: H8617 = 0.80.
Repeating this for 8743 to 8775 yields 0.44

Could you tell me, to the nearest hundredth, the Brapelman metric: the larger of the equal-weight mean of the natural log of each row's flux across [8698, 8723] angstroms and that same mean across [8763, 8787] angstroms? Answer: 2.24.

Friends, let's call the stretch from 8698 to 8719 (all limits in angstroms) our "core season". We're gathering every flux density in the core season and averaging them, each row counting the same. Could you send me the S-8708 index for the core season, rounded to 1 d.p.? 8.7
